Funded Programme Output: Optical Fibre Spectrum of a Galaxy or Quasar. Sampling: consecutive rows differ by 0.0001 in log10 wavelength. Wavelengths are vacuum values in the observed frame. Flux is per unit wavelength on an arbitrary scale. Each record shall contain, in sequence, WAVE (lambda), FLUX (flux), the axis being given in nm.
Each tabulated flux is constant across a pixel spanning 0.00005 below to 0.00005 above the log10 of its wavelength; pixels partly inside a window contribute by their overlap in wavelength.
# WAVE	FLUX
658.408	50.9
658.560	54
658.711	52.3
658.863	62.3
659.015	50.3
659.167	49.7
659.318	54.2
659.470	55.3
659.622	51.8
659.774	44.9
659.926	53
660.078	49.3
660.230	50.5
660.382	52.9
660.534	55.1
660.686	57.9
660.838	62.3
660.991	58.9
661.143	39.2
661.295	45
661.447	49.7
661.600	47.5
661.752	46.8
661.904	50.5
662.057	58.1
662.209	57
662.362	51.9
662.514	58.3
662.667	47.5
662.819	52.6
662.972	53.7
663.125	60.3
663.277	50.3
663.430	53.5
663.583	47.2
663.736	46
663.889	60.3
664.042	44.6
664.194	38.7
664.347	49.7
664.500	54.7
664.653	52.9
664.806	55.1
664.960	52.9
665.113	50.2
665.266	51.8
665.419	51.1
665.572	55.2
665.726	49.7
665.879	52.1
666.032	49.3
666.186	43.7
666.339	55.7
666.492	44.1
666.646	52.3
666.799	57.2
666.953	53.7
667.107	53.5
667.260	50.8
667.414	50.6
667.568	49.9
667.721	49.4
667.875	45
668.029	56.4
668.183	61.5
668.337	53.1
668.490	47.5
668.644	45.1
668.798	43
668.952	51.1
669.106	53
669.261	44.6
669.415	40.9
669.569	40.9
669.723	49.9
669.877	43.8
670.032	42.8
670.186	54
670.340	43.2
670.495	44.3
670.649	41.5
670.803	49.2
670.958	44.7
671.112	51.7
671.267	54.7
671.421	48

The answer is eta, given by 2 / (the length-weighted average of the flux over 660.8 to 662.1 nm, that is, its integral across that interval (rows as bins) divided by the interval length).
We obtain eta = 0.0397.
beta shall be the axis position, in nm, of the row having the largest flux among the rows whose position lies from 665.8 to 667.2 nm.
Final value 666.799 nm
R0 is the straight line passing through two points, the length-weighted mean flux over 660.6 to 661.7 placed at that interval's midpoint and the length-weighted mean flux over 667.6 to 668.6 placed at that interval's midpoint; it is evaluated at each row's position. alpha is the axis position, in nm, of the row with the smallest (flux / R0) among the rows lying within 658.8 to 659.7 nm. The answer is 659.167 nm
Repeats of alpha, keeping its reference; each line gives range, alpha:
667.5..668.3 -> 667.875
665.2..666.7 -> 666.186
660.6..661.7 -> 661.143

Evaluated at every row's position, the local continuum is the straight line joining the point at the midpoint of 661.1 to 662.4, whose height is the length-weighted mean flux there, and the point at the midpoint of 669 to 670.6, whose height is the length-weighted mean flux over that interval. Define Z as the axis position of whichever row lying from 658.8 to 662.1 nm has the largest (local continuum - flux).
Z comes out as 661.143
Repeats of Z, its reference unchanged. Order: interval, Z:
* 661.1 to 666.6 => 661.143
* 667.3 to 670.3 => 669.415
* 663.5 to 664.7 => 664.194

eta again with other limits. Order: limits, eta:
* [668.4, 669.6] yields 0.0434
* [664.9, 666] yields 0.0386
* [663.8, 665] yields 0.0392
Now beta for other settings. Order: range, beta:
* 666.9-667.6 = 666.953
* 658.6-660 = 658.863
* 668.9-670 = 669.106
